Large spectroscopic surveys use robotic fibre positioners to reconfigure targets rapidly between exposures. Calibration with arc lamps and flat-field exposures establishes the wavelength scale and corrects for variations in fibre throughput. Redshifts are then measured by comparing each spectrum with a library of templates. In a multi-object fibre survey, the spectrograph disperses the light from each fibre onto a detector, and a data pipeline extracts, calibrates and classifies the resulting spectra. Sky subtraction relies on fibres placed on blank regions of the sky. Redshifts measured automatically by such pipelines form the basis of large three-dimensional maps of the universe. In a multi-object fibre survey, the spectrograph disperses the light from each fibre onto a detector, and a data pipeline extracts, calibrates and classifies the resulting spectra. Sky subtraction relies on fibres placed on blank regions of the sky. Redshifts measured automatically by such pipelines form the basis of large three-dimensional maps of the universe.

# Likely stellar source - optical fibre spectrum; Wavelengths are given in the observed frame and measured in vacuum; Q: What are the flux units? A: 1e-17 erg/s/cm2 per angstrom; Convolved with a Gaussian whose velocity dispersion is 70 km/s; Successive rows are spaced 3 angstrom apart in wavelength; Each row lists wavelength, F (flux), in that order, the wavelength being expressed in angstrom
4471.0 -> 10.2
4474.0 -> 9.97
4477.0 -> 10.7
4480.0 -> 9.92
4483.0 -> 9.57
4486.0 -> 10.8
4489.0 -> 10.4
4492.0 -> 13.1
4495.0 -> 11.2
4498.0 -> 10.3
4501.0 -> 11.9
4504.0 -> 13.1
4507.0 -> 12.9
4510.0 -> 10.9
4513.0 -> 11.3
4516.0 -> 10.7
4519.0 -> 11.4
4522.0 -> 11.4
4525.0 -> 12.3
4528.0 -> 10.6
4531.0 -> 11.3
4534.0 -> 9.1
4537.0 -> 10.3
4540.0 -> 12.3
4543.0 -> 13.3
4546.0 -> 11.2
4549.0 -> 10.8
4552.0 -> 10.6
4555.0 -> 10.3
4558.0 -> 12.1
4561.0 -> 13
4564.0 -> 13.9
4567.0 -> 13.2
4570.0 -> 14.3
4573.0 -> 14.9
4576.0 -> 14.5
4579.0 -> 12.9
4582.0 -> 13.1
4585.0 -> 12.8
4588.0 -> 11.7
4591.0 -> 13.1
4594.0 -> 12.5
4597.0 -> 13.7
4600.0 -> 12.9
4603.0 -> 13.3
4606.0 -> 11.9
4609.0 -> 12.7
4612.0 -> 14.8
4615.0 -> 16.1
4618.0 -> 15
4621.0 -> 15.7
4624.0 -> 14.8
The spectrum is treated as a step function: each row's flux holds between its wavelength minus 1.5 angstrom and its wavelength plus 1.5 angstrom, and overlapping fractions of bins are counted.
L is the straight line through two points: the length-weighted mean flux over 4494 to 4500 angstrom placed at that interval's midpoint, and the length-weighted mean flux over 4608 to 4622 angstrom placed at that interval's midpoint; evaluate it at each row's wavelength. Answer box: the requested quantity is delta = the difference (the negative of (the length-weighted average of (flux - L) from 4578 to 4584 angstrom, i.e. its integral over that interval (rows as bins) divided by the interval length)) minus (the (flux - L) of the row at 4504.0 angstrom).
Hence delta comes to -1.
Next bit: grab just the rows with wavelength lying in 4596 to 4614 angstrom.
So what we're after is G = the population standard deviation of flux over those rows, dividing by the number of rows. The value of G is 0.90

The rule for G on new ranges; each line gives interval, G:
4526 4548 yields 1.26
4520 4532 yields 0.60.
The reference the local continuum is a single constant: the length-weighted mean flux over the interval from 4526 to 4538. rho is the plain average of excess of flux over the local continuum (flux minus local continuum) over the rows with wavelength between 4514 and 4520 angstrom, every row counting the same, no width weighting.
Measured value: 0.6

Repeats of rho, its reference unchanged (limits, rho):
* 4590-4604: 2.7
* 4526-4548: 0.7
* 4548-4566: 1.4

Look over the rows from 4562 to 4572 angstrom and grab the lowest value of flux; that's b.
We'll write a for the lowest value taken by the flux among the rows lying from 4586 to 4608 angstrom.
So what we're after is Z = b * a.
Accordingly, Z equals 154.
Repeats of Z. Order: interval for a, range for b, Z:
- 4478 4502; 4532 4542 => 87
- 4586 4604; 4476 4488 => 112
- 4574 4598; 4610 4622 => 173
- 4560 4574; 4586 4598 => 152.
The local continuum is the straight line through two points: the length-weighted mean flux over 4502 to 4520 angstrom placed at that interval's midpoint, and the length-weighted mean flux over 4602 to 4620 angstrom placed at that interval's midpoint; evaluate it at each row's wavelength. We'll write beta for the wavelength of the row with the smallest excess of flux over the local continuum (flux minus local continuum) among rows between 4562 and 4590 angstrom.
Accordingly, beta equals 4588.0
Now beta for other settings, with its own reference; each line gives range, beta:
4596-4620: 4606.0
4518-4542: 4534.0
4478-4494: 4483.0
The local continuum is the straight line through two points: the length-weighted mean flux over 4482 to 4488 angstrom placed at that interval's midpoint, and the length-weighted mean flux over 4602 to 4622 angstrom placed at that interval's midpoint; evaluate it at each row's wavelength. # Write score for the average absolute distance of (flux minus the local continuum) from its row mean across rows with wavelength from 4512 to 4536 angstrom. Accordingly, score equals 0.72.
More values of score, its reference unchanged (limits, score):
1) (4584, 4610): 0.54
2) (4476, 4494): 0.77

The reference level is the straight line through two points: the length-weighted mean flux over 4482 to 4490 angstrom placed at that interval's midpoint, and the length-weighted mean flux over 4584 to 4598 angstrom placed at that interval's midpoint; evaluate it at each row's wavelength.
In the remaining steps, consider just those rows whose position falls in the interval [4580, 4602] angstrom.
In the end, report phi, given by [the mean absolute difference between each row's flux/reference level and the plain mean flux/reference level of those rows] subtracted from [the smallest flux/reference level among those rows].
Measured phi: 0.89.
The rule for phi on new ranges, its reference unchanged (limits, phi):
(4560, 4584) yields 0.98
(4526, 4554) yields 0.72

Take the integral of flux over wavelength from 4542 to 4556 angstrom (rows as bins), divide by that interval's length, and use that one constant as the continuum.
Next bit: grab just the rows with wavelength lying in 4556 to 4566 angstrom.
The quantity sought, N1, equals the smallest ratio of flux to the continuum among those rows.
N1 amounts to 1.08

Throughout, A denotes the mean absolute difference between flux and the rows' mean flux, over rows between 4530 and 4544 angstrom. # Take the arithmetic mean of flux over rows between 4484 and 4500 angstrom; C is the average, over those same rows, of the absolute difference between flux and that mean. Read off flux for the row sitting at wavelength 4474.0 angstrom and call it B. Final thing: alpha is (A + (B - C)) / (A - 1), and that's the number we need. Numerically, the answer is 42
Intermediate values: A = 1.2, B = 9.97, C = 0.8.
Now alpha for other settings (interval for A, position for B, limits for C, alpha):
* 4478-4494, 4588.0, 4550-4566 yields -246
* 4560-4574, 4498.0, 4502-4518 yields -25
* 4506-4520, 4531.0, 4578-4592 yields -28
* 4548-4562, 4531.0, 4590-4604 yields -249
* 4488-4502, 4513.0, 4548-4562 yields -108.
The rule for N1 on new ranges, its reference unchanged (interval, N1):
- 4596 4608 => 1.06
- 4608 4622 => 1.13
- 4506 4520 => 0.96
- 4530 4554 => 0.81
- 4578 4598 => 1.04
